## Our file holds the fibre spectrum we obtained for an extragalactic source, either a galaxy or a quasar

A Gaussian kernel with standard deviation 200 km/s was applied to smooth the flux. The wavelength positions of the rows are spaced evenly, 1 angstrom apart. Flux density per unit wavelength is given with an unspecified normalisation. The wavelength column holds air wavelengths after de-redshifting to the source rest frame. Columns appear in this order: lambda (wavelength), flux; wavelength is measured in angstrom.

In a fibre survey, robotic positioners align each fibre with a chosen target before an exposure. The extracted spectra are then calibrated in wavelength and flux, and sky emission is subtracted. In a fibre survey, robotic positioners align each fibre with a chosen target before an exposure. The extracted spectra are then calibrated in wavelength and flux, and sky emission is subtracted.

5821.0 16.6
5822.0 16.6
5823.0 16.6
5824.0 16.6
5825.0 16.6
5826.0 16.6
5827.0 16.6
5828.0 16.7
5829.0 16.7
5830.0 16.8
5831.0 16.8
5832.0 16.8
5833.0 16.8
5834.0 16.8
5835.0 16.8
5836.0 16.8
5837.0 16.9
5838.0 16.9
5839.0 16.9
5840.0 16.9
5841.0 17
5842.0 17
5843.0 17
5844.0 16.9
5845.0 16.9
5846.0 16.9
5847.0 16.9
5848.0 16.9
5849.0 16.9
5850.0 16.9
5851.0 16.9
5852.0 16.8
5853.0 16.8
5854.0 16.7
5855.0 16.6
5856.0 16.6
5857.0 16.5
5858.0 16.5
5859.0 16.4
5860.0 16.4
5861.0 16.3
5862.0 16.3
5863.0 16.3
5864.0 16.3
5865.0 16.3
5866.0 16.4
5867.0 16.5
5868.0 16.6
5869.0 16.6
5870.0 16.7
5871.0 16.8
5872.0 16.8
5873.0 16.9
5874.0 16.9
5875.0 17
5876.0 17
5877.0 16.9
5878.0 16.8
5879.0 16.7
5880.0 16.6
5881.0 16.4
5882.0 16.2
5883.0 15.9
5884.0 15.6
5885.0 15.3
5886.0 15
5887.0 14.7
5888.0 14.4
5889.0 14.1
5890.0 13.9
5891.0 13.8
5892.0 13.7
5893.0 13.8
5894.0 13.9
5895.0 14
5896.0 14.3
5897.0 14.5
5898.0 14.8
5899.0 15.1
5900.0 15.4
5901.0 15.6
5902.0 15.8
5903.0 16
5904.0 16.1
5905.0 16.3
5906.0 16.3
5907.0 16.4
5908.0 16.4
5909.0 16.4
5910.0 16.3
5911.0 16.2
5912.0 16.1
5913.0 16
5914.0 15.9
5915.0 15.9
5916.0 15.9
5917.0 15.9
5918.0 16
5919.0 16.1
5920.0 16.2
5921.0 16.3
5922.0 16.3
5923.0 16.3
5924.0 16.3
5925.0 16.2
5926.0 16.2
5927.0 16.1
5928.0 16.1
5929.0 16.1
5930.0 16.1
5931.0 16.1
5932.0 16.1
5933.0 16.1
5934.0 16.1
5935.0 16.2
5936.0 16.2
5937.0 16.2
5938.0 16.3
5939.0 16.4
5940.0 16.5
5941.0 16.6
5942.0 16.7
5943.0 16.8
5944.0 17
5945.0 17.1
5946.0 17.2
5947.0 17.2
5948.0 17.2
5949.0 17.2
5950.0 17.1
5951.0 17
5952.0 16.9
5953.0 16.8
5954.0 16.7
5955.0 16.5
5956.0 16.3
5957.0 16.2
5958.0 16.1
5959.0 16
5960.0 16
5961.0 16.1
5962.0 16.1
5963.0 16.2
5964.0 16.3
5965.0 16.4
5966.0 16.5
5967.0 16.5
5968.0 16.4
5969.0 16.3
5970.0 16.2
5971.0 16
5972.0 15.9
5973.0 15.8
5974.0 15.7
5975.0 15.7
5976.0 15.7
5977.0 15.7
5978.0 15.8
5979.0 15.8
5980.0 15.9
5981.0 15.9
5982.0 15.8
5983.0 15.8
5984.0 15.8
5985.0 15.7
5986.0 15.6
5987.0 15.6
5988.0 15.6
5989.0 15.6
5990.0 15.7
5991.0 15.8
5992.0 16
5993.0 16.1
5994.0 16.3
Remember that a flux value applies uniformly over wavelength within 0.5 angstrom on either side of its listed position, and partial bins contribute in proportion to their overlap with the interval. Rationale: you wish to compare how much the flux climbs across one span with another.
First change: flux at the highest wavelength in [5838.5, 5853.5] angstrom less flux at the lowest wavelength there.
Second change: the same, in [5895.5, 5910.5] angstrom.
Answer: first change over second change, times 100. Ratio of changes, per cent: -5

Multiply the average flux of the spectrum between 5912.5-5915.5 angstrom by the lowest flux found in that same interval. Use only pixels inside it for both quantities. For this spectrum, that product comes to 253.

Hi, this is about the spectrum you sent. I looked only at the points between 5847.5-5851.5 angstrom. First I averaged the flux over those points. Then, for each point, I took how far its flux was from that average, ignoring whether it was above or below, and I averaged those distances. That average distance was 0.000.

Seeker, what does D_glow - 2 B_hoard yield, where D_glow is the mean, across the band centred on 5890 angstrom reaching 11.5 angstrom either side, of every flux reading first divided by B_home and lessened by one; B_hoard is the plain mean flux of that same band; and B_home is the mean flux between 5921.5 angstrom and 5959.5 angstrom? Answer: -29.98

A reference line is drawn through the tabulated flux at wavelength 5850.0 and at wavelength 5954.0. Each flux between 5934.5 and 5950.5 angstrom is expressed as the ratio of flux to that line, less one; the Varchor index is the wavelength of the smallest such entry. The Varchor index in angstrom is 5935.0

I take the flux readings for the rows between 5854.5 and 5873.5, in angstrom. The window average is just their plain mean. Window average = 16.5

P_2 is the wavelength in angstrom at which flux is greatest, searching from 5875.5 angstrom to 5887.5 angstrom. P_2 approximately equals 5876.0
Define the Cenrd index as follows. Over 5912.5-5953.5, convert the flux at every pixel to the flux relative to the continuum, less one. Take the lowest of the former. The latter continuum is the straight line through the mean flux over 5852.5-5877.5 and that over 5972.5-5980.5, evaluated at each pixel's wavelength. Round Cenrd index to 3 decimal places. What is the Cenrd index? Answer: -0.021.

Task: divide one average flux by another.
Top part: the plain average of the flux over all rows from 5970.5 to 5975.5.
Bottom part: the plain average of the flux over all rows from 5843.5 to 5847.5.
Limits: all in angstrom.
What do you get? 0.94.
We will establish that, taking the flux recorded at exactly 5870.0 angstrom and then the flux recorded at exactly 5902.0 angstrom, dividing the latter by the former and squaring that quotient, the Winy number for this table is 0.90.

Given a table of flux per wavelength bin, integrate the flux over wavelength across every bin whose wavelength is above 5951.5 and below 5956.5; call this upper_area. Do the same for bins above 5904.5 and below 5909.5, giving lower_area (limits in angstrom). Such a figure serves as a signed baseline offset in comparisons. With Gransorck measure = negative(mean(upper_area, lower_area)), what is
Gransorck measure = -82.5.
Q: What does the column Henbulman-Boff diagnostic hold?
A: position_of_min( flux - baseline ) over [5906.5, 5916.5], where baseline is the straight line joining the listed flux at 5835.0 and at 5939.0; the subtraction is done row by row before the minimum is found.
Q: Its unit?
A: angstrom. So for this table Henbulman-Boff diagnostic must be 5914.0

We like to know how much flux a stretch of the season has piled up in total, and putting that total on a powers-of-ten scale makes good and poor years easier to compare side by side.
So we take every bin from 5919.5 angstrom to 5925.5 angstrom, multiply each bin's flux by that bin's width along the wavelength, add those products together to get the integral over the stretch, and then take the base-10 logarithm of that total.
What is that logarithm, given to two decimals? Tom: 1.99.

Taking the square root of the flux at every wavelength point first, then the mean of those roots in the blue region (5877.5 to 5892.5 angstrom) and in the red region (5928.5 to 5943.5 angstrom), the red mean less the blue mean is 0.13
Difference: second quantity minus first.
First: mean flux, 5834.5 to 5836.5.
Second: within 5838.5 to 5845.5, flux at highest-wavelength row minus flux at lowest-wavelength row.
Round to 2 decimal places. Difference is -16.80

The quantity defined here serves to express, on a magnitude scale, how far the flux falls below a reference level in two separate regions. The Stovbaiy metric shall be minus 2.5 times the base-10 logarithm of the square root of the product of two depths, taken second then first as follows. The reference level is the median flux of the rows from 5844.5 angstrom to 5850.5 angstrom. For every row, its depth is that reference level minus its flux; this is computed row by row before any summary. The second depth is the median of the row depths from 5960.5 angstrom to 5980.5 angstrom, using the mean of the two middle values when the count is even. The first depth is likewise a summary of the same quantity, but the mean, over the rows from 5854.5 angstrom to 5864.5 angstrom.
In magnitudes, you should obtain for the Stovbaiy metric 0.49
